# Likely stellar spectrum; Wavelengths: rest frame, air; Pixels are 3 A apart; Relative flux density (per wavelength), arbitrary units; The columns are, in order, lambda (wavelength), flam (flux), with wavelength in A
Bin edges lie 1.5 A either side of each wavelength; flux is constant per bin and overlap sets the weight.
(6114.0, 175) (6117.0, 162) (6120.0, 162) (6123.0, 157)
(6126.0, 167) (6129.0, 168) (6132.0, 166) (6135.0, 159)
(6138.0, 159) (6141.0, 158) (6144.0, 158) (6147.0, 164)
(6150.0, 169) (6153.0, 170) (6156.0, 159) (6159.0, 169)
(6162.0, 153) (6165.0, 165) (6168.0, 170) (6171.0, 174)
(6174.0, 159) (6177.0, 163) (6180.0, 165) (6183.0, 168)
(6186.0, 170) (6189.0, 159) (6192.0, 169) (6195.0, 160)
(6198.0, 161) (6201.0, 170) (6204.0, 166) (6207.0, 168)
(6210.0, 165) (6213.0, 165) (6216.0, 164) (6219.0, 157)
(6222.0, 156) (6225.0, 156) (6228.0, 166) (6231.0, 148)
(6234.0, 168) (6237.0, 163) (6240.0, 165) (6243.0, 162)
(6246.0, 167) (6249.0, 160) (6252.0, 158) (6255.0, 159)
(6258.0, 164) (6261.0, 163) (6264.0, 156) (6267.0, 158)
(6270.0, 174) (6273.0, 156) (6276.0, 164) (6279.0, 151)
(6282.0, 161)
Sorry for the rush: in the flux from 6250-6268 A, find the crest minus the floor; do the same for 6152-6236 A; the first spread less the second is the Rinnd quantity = -18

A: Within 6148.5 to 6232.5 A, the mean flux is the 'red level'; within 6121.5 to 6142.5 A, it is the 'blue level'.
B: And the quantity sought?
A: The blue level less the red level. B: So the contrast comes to -1.7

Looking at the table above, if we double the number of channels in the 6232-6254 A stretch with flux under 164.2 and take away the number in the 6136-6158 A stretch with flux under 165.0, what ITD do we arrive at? 3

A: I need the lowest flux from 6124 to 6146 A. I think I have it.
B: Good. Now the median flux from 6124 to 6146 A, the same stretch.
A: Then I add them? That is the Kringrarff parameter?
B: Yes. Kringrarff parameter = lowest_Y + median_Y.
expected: 317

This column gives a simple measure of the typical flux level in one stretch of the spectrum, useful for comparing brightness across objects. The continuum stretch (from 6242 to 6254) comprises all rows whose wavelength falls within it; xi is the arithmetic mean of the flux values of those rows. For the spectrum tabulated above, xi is 162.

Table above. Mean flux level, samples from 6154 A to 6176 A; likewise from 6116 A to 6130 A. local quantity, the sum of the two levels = 327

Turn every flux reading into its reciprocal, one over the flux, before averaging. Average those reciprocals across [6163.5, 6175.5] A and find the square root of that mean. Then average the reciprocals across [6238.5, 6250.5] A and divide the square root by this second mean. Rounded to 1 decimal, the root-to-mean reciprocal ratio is 12.7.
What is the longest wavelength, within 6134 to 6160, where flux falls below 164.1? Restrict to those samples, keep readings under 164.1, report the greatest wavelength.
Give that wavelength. 6156.0 A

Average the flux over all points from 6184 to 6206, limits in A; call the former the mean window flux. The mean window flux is 165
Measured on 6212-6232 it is 159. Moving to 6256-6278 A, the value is 162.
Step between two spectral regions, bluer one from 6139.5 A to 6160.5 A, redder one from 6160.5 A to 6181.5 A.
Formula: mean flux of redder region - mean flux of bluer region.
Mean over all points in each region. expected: 0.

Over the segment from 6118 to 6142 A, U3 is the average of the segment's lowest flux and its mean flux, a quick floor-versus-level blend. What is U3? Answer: 160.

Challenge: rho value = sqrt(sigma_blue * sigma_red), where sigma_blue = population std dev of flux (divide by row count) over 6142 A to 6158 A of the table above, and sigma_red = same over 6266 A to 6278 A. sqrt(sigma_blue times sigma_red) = 5.88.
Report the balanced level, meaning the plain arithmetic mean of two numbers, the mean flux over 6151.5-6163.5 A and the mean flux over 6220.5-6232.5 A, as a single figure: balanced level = 160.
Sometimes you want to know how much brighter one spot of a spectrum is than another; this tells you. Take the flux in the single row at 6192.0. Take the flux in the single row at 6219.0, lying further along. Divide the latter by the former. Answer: 0.93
